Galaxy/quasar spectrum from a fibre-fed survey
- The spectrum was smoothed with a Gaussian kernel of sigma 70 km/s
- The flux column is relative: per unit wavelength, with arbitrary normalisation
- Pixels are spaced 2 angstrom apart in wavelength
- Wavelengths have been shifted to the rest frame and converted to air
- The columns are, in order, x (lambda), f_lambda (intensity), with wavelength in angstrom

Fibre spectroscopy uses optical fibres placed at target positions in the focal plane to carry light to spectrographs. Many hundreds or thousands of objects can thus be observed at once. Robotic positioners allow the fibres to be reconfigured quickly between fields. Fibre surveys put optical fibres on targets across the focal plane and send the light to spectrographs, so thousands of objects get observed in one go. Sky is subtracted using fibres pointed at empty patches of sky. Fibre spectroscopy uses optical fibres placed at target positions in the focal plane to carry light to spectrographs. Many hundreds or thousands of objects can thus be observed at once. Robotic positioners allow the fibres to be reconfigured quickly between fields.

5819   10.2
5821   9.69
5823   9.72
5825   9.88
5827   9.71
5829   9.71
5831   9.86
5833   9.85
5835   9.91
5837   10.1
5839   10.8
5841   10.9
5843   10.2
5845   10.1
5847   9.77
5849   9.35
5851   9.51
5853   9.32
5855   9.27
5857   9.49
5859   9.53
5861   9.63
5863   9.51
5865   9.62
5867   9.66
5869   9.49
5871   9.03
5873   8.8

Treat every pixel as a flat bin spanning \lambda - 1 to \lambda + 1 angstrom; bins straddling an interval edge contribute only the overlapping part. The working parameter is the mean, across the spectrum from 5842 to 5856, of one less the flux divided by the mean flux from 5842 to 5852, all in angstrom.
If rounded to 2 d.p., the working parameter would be 0.01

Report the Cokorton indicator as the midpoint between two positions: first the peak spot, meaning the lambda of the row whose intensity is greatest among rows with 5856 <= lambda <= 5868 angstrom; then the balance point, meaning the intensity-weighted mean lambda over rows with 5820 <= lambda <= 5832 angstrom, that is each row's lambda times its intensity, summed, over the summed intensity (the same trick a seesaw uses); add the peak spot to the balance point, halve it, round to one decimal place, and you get 5846.5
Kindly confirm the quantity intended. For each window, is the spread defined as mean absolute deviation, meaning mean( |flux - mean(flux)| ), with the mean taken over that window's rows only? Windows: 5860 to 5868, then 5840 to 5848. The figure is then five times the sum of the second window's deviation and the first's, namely 1.88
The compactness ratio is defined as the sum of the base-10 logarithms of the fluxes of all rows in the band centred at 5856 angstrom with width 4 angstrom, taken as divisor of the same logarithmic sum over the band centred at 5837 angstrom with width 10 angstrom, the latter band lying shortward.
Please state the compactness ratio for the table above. 2.6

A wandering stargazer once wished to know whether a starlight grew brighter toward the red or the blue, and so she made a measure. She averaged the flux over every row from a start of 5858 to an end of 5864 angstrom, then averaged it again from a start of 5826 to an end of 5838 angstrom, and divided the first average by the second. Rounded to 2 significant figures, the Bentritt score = 0.97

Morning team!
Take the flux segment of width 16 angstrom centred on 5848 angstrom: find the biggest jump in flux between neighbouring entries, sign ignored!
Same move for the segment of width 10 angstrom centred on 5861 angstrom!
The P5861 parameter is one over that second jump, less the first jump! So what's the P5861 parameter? 7.6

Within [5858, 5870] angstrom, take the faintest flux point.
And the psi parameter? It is 9.49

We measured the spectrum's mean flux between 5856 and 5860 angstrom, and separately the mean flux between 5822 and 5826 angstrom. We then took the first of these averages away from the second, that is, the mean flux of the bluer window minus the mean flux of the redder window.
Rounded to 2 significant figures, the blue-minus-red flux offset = 0.29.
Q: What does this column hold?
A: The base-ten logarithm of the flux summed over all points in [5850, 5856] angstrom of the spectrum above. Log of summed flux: 1.45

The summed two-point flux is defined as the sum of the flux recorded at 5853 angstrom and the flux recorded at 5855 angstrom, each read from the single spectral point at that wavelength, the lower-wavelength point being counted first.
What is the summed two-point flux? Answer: 18.59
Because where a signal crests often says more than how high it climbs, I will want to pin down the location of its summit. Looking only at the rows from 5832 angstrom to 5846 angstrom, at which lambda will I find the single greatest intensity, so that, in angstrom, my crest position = 5841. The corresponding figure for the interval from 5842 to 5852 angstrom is 5843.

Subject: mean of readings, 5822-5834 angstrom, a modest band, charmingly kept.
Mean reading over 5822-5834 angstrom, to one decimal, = 9.8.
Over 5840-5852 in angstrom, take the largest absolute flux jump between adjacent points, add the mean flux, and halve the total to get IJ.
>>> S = 5.34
